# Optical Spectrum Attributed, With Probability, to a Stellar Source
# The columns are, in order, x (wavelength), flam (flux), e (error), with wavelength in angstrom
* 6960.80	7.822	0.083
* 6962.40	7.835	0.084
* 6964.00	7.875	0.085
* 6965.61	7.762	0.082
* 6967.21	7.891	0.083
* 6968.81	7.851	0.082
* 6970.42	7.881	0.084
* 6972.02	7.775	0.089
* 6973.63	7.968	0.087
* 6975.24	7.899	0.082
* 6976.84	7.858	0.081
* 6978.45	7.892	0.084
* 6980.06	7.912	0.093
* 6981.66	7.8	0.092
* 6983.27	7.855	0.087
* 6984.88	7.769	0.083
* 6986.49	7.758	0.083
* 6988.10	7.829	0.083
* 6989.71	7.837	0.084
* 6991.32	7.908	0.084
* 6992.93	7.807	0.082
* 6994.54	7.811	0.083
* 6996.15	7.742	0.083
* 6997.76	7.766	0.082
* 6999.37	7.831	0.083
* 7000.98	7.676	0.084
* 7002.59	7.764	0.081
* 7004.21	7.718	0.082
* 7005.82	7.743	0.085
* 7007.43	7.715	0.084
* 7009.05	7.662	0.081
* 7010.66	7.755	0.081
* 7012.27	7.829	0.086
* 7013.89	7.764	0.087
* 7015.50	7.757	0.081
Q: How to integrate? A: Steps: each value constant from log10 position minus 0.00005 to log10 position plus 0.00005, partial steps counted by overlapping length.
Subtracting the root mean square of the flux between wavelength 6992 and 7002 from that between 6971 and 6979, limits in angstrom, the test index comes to 0.11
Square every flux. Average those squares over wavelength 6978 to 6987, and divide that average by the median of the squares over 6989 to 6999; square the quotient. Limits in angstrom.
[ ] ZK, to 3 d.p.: 1.011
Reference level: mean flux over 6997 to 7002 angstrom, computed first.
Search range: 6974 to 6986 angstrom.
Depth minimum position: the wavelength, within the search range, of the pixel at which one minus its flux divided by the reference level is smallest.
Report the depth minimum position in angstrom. 6980.06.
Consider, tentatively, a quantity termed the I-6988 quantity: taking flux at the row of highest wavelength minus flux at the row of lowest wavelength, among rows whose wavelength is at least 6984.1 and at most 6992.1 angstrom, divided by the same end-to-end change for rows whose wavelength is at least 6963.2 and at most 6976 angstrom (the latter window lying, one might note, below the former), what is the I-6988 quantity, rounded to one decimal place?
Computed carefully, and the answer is 5.8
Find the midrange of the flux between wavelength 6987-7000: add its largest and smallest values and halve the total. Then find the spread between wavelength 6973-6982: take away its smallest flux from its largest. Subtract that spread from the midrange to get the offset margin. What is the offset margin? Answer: 7.66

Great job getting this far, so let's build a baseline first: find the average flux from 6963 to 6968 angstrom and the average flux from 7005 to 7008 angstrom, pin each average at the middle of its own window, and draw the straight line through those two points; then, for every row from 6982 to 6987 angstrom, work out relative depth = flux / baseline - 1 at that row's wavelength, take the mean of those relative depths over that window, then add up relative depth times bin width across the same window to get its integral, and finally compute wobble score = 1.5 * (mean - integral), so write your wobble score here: 0.00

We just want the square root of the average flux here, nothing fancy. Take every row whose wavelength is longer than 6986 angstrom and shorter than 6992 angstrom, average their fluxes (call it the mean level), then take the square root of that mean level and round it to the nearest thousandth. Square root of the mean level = 2.799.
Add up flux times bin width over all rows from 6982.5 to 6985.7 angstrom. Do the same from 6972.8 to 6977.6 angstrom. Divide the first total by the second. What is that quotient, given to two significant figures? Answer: 0.66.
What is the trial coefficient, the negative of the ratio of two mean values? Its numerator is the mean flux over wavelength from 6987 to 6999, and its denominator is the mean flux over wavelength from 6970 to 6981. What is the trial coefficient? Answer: -0.991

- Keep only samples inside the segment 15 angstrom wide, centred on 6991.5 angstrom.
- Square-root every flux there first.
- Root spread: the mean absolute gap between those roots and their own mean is 0.0070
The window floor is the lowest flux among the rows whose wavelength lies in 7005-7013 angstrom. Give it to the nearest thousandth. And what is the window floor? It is 7.662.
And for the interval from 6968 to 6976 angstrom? 7.775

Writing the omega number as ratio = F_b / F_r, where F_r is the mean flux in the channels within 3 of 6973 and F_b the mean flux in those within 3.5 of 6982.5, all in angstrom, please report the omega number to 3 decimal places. 0.994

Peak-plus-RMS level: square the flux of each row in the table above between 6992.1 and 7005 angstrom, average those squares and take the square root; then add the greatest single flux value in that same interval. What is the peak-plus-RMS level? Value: 15.6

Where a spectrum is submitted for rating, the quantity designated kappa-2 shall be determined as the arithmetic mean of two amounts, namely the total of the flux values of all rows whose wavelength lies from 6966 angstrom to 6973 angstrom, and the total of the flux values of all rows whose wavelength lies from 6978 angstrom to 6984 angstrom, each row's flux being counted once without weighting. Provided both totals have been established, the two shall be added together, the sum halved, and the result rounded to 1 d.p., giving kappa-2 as 31.4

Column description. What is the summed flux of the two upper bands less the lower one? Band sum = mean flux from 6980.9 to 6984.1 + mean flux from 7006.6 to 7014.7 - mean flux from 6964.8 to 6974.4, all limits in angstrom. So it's 7.72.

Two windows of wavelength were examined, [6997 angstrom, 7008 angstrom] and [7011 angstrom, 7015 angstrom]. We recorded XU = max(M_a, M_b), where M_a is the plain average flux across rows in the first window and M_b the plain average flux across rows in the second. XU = 7.80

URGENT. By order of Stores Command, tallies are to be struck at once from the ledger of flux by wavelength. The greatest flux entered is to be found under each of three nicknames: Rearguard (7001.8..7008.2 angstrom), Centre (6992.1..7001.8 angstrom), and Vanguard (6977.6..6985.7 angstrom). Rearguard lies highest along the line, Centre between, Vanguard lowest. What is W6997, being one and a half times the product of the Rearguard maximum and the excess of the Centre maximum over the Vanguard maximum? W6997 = -0.94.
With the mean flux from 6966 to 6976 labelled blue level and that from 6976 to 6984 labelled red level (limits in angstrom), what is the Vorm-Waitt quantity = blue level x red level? 61.9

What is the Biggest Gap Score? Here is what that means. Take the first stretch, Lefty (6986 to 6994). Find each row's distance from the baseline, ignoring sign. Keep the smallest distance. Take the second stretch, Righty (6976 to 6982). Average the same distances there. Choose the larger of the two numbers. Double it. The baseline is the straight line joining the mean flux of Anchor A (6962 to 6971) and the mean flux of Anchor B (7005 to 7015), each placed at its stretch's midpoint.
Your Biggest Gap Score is 0.11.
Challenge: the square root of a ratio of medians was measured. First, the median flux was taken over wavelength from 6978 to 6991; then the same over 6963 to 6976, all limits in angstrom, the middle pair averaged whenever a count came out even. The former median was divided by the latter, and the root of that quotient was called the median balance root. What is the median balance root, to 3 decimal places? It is 0.997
